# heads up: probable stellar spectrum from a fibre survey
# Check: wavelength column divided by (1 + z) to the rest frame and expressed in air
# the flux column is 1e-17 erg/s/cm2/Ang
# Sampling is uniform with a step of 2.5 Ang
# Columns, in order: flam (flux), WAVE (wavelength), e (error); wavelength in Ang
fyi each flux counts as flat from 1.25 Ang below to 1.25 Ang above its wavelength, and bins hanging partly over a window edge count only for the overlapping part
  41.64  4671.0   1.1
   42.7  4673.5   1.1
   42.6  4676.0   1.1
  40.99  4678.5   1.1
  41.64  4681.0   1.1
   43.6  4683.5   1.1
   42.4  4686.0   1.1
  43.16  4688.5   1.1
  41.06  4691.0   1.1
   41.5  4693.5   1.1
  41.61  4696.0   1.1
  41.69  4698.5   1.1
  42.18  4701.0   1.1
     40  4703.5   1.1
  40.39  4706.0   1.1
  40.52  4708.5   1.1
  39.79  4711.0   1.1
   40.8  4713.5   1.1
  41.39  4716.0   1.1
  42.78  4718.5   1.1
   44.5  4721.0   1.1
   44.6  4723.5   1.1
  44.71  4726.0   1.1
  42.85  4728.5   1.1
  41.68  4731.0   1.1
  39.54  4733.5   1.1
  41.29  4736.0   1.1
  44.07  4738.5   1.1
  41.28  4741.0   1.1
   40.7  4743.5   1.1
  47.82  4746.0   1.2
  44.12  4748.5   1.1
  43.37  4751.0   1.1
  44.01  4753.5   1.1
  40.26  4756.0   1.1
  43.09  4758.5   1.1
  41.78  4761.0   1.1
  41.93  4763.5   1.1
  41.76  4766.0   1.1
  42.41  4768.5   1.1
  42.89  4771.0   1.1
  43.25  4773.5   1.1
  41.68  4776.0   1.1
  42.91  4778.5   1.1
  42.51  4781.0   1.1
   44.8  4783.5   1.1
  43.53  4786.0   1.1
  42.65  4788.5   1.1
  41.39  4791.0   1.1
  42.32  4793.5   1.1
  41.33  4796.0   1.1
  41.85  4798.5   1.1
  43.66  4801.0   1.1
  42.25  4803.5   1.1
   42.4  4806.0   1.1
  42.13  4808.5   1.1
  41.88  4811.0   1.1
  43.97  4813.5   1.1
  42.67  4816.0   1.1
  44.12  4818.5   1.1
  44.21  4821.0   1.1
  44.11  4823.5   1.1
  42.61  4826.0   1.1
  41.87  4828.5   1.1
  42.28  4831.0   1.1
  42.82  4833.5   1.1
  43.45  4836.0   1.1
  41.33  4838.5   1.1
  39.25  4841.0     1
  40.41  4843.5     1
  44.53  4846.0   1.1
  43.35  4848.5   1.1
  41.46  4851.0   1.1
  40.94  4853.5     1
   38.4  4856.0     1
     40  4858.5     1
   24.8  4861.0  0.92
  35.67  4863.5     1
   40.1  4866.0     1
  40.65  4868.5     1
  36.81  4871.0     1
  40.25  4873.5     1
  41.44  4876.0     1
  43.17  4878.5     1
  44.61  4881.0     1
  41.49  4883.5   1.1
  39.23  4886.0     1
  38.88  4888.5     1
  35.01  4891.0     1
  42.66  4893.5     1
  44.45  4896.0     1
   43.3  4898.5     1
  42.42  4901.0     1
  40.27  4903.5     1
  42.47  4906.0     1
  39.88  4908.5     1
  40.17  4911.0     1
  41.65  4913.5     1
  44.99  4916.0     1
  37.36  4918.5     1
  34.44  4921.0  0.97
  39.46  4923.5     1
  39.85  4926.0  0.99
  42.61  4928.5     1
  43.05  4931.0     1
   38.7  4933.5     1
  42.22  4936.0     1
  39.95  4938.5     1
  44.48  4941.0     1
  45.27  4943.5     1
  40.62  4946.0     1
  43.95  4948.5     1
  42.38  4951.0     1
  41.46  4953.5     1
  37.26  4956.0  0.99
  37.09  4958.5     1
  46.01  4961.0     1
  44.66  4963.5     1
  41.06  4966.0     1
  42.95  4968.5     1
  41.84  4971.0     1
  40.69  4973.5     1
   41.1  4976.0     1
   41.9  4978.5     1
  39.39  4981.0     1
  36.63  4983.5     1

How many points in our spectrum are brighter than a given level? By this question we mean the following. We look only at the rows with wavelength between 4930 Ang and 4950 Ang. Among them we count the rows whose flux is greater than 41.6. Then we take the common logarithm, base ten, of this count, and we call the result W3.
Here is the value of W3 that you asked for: 0.70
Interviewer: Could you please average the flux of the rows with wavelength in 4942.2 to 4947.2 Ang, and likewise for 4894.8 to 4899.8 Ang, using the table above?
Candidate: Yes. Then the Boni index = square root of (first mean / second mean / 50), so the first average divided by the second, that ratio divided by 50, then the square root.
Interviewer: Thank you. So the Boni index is 0.140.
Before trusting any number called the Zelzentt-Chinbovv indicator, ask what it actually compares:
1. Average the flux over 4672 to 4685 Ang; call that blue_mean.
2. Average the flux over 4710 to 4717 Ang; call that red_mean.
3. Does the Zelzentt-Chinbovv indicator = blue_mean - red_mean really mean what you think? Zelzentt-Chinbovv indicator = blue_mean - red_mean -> 1.6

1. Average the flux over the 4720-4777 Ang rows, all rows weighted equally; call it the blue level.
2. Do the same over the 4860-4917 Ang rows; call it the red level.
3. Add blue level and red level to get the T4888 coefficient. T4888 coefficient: 83.0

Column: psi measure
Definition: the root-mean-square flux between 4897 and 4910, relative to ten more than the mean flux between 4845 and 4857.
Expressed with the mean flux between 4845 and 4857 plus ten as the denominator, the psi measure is 0.806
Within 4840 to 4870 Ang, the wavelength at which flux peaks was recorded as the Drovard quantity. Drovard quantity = 4846.0 Ang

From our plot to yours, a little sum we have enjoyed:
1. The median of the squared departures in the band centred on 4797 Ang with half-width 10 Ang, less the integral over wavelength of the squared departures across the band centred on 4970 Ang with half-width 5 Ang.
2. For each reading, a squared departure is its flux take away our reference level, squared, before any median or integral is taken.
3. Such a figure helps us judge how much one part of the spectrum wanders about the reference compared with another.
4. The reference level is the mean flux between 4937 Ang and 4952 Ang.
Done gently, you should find -20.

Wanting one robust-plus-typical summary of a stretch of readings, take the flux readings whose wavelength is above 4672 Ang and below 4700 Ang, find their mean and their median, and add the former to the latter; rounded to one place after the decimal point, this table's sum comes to 83.8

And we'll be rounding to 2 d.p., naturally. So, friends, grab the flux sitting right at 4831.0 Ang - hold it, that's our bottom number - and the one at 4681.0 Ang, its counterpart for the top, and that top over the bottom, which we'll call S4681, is 0.98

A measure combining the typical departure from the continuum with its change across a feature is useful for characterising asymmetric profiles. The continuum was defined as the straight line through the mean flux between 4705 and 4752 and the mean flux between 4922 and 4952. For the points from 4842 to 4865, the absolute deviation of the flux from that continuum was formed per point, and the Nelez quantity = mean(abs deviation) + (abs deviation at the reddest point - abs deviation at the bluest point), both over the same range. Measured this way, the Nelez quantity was 9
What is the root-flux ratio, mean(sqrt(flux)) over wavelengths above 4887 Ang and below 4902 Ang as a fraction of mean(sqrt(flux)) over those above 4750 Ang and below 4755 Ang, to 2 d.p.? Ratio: 0.97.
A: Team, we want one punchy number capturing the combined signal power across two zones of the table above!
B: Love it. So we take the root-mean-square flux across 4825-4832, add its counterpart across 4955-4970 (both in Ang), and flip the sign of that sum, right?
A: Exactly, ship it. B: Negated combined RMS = -83.9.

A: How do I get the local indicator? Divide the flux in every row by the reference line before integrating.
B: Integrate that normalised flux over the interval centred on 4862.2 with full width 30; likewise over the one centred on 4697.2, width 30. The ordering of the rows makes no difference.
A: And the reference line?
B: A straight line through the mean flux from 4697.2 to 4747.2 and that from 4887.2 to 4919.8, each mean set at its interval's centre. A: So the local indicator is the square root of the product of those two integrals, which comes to 28.8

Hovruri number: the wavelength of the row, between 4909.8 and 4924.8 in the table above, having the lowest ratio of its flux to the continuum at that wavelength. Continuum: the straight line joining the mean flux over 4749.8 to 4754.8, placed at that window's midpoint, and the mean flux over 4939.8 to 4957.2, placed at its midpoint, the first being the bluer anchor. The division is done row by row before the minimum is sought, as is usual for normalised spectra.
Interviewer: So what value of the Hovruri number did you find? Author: 4921.0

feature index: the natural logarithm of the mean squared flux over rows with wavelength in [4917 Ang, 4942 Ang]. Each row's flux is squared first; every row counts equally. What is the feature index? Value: 7.39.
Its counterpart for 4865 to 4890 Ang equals 7.41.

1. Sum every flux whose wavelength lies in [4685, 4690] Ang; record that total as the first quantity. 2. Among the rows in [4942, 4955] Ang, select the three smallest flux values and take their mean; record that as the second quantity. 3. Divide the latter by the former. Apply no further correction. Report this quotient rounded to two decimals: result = 0.48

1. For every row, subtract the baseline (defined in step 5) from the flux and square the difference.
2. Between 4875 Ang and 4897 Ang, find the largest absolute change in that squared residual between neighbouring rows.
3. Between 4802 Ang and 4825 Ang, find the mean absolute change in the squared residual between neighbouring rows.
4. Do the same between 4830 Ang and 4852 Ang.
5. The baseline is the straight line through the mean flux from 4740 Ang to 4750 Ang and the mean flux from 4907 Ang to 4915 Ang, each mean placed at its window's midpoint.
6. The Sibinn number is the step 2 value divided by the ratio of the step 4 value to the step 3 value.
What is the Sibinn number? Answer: 11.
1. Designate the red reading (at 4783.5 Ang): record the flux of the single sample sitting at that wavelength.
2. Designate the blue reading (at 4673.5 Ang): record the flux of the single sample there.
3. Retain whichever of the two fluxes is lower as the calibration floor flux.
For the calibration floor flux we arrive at 42.7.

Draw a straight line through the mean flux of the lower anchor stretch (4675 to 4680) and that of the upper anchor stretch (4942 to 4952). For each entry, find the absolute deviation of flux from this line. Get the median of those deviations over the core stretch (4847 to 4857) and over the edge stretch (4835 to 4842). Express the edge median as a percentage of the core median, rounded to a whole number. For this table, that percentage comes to 86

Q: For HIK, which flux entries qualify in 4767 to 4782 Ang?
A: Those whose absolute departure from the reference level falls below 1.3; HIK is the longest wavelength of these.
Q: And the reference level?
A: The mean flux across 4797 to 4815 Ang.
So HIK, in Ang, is 4781.0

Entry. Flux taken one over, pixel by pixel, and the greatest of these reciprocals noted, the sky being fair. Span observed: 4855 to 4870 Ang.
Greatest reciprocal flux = 0.0403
